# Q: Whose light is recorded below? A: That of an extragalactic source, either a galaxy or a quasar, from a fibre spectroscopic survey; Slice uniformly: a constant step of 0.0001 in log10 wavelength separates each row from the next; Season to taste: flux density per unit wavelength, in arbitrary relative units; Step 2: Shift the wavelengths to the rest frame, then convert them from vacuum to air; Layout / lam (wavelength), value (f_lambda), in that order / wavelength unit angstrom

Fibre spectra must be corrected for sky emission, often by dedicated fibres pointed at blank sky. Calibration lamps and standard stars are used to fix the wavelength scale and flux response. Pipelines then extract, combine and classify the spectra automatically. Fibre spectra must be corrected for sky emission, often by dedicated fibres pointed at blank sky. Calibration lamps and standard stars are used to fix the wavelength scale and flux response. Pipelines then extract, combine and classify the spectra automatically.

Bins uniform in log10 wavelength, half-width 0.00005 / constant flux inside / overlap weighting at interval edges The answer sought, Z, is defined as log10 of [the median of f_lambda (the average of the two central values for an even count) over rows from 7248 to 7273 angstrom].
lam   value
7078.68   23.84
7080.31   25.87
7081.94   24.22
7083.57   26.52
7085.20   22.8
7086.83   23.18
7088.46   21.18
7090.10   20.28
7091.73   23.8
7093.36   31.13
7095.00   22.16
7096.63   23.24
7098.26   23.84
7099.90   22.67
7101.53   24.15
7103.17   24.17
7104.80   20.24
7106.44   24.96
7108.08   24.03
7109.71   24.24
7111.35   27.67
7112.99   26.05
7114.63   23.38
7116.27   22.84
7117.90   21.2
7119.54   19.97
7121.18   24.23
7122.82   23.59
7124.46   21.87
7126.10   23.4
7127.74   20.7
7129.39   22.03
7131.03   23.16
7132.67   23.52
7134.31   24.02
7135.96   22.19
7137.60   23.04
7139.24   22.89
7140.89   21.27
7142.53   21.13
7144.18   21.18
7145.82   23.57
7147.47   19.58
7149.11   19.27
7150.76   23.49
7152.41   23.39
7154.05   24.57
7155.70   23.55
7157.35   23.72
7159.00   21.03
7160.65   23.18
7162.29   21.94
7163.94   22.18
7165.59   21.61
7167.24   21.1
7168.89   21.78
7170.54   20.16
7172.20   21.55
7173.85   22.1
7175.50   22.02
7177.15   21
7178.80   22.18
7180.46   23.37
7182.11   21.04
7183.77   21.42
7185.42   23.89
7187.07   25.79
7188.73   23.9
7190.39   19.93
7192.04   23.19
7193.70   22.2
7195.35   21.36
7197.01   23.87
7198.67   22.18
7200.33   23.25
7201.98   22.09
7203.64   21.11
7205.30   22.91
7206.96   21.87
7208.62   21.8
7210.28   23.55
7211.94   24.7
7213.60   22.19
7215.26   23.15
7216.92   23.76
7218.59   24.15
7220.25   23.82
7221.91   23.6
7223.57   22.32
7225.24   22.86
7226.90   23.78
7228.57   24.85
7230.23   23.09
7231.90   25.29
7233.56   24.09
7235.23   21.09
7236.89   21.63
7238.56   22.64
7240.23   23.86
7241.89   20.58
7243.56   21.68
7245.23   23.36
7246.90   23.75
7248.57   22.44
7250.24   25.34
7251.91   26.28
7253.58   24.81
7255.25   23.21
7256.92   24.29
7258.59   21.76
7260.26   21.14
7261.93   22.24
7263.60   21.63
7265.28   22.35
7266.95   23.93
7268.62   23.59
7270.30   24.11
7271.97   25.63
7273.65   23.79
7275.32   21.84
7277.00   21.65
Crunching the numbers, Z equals 1.37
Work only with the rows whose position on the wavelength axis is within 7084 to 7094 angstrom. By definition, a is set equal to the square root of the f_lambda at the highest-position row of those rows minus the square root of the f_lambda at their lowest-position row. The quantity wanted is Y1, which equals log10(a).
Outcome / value -0.1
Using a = 0.80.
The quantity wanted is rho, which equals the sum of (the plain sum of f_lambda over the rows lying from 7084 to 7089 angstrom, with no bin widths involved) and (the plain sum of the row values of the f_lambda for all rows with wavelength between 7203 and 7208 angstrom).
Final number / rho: 133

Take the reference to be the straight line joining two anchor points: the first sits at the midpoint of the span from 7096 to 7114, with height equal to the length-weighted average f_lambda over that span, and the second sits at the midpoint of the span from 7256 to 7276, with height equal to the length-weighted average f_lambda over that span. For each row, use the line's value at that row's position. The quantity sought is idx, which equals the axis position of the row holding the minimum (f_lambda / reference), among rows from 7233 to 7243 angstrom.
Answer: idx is 7241.89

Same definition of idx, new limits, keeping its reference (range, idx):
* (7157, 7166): 7159.00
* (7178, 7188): 7182.11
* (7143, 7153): 7149.11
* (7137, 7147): 7142.53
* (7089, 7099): 7090.10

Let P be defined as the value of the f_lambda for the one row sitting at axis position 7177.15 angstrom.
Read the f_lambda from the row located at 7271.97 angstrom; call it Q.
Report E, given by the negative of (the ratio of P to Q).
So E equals -0.82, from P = 21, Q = 25.63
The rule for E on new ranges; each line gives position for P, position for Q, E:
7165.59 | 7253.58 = -0.87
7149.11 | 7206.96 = -0.88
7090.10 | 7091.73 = -0.85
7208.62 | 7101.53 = -0.90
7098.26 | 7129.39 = -1.08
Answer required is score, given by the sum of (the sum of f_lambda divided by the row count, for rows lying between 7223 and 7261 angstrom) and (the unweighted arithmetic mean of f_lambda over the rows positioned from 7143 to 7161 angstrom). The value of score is 45.6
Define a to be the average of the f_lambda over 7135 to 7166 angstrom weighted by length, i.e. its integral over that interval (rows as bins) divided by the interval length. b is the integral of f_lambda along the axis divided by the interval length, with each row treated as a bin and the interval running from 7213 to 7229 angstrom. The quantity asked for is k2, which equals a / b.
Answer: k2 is 0.95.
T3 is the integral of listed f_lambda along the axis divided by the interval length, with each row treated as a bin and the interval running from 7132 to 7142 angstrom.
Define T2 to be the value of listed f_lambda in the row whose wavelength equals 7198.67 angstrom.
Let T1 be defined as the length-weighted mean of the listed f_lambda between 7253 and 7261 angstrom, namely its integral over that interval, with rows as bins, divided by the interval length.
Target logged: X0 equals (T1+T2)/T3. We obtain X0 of 1.99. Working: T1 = 23.0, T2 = 22.18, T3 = 22.8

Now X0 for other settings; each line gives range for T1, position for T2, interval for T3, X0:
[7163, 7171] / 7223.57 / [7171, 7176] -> 2.01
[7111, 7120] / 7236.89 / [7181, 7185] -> 2.08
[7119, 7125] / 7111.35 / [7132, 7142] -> 2.21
